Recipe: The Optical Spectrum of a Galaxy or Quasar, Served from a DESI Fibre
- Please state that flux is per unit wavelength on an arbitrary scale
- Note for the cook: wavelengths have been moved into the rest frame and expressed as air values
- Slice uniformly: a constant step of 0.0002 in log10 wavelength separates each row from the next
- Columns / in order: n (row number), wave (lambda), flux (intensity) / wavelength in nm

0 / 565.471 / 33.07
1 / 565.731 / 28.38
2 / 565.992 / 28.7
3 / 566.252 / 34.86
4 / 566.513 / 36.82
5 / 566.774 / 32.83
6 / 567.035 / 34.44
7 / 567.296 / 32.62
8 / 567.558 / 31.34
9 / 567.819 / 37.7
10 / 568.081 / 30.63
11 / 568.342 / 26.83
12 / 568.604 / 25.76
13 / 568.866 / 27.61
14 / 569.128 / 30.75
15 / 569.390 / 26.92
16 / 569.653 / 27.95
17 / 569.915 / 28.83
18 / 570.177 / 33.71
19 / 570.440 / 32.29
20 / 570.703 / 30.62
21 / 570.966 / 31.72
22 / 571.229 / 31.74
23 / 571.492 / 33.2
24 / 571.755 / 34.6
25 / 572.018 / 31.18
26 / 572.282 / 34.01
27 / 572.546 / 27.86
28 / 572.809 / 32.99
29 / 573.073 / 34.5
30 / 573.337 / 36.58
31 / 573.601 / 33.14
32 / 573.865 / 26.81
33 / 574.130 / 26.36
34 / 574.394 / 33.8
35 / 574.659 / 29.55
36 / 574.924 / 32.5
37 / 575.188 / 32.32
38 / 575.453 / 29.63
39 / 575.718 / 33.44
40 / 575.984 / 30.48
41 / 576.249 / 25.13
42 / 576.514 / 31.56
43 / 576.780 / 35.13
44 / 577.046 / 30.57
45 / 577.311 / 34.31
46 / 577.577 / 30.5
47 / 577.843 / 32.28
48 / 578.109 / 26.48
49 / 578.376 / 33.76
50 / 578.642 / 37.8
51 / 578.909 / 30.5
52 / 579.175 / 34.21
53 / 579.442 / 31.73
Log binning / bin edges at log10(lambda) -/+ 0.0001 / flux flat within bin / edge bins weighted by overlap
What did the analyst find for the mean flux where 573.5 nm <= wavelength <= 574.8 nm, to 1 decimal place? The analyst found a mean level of 29.9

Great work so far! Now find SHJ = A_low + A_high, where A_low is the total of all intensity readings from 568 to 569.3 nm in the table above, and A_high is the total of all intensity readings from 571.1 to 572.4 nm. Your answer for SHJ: 306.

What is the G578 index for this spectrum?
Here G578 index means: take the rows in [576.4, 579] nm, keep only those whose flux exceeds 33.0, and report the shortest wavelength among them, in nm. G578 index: 576.780 nm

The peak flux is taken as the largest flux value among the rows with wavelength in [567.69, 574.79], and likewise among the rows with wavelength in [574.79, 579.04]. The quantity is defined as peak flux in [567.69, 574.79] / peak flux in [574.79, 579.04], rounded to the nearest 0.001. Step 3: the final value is 0.997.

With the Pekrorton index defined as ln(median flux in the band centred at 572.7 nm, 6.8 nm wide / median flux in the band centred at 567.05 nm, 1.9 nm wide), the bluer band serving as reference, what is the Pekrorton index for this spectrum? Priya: -0.07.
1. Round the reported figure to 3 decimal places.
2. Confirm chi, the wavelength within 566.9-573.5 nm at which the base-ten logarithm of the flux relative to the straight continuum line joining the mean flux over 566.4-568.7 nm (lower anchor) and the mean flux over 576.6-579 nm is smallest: 568.604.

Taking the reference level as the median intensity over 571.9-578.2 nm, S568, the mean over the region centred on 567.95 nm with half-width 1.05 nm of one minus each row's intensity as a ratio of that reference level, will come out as 0.033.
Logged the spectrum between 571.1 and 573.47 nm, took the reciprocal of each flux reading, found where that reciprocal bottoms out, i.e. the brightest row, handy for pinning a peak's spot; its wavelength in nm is 573.337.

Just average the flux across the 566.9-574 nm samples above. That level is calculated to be 31.3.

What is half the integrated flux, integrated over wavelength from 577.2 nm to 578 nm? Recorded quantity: 12.9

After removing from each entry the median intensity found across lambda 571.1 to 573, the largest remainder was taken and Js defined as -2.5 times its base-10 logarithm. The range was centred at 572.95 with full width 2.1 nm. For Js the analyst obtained -1.4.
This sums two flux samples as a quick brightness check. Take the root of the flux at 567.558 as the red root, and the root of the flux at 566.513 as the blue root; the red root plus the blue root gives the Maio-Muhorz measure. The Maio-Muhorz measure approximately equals 11.67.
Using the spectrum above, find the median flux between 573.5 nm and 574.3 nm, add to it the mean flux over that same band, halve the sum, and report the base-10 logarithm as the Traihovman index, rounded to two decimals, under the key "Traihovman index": 1.44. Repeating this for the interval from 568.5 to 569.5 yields 1.44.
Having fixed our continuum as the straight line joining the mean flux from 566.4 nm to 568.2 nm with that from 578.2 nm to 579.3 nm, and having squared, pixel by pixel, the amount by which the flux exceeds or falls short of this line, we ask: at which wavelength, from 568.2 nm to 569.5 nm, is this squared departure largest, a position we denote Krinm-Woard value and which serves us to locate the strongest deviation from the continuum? 568.604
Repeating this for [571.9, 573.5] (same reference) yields 572.546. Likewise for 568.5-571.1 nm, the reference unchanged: 568.604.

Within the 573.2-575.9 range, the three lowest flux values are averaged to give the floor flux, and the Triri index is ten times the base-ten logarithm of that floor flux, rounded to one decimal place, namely 14.4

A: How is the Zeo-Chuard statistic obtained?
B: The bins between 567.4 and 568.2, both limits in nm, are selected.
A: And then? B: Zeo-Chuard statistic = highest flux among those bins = 37.7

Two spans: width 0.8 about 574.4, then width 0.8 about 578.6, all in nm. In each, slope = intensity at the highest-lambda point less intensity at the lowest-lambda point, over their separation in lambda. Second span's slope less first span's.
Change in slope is -12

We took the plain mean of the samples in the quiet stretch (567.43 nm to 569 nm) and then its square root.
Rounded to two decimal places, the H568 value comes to 5.48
